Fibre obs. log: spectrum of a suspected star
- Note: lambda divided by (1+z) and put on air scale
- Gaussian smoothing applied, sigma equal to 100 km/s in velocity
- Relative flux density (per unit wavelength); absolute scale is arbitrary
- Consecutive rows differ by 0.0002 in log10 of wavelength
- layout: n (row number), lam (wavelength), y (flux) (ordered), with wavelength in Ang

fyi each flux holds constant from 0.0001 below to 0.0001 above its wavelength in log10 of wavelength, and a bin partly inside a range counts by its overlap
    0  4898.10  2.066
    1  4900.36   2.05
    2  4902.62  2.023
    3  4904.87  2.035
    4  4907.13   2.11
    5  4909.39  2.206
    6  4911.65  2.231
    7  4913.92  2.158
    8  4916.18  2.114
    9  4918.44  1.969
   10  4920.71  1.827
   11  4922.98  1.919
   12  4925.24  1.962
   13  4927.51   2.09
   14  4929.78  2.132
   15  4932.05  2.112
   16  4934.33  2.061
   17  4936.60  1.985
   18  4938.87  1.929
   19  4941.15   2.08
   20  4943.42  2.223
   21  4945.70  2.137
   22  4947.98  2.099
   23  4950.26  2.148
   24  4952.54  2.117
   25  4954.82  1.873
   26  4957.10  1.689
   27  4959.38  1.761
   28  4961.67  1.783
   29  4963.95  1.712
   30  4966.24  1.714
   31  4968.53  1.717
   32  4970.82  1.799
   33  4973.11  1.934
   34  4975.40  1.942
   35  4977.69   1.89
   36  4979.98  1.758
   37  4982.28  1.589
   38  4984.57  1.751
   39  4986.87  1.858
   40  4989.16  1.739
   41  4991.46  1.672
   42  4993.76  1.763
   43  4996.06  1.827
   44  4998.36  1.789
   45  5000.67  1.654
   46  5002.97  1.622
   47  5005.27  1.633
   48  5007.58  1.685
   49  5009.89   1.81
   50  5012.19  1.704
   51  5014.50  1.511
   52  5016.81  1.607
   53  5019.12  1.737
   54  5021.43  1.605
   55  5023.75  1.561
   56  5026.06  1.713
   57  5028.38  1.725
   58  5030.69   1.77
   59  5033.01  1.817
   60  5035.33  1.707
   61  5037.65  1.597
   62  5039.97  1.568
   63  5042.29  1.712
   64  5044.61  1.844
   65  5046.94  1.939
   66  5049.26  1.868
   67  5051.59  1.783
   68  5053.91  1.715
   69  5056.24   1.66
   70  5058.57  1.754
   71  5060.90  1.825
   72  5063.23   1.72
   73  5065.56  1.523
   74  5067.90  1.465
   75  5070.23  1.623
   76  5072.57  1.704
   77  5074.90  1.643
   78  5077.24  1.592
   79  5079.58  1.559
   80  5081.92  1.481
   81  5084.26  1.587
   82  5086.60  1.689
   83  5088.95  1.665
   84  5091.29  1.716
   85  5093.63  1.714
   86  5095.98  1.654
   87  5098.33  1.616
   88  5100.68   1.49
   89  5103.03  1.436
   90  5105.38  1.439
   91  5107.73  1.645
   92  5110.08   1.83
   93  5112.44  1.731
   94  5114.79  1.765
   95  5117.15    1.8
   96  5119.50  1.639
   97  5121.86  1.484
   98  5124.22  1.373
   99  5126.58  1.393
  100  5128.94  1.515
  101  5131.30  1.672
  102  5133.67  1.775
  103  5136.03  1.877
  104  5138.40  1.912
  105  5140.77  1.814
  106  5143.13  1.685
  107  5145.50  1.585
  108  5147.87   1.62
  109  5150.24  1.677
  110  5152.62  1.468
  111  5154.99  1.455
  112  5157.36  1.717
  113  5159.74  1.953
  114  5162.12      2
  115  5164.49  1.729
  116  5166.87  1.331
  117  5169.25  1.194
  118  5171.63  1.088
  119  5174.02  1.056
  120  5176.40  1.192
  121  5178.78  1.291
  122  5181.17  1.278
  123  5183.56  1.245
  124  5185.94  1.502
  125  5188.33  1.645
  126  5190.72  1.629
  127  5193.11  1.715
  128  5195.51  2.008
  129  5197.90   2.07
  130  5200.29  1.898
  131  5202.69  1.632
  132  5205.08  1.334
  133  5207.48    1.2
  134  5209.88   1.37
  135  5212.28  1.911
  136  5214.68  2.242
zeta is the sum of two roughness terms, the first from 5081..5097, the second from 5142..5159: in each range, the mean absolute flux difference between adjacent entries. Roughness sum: 0.17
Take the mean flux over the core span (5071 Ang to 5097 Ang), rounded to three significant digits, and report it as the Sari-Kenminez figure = 1.64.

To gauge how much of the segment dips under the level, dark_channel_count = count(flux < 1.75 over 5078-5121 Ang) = 15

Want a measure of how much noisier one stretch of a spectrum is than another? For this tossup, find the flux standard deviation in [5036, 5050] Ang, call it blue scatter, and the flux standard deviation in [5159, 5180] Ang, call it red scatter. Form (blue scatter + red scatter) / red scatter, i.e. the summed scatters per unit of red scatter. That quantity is 1.4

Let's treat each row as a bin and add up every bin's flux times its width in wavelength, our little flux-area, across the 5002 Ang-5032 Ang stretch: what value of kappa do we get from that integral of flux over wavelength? 50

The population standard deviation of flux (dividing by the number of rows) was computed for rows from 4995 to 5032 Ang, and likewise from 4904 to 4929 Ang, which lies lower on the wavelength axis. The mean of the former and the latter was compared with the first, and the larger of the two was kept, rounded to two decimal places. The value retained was 0.10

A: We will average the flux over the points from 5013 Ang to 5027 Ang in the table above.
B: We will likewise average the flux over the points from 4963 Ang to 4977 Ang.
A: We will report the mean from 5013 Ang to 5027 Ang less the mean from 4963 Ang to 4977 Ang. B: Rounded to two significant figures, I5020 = -0.18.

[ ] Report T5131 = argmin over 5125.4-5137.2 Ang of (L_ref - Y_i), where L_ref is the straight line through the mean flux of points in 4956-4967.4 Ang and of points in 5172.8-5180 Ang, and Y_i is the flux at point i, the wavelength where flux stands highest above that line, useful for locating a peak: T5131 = 5136.03 Ang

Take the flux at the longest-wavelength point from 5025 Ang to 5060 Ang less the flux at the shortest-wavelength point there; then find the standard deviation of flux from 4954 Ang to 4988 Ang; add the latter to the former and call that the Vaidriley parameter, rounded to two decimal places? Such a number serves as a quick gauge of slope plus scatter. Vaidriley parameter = 0.14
